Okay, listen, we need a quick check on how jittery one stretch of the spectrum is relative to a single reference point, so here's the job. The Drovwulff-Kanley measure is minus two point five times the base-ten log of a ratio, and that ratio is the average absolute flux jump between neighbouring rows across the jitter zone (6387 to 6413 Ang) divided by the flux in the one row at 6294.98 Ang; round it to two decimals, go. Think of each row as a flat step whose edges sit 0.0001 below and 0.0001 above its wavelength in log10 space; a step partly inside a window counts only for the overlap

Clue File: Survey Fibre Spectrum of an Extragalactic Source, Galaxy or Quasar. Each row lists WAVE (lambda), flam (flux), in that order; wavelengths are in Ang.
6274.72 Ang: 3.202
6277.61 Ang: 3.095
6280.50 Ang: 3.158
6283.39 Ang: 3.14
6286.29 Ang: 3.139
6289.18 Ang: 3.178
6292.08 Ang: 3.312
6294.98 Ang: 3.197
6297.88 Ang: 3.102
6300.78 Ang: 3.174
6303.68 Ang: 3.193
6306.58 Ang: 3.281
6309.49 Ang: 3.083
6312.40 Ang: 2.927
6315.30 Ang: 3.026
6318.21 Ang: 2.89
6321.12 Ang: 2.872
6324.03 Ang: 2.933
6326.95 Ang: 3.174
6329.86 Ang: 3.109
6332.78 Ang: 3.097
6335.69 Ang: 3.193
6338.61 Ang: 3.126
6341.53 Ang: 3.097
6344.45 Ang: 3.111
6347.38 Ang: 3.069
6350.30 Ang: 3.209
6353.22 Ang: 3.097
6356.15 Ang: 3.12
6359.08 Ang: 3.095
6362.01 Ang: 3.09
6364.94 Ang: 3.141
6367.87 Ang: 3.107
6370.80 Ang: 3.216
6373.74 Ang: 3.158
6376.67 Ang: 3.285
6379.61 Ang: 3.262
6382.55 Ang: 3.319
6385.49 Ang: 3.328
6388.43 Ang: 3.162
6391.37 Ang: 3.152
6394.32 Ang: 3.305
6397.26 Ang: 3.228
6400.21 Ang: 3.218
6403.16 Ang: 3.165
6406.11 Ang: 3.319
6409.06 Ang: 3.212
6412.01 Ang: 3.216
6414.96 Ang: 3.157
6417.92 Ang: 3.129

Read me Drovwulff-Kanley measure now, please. 4.13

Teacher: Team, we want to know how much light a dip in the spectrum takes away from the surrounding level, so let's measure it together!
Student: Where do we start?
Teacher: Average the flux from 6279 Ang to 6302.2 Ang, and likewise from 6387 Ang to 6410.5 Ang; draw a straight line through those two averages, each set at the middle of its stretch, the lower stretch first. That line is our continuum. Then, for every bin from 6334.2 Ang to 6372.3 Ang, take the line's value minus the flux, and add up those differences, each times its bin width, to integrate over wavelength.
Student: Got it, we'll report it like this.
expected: 2.8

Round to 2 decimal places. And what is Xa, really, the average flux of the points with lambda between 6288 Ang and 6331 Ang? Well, 3.10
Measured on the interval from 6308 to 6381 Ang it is 3.10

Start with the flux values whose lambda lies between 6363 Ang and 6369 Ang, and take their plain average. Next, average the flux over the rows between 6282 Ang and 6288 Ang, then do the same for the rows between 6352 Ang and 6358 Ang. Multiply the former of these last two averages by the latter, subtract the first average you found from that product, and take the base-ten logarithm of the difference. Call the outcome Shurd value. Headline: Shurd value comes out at 0.822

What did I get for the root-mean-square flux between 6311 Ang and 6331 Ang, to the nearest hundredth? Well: 2.99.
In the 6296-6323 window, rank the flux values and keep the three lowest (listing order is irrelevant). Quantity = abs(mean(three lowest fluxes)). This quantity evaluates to 2.90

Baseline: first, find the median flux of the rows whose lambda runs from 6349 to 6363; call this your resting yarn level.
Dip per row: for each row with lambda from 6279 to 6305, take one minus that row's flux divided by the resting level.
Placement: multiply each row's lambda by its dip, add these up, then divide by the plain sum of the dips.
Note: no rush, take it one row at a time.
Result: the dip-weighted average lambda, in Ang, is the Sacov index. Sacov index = 6292.8 Ang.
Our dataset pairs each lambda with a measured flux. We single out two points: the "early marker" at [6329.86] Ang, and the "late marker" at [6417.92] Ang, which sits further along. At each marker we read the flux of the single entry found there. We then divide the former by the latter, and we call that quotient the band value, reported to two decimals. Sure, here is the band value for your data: 0.99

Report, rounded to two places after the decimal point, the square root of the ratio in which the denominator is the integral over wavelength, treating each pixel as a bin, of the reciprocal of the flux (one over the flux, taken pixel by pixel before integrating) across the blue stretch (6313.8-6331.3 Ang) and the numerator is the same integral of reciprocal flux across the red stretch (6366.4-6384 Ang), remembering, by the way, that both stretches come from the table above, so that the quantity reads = 0.97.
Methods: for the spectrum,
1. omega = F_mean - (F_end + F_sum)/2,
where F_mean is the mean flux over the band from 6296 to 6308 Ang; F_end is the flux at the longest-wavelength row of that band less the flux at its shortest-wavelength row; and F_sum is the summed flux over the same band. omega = -3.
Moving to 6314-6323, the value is -1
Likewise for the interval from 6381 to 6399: -6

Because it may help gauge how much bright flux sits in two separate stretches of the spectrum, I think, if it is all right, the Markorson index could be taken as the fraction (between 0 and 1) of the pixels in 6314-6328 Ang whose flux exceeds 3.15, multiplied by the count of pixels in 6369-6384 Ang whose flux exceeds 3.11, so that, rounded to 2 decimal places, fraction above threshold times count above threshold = 1.00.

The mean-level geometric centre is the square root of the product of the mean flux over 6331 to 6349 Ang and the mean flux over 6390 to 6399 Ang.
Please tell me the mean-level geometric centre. 3.17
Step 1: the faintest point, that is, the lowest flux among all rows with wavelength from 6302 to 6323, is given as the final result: 2.872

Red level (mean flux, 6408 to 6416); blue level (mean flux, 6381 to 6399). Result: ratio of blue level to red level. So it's 1.02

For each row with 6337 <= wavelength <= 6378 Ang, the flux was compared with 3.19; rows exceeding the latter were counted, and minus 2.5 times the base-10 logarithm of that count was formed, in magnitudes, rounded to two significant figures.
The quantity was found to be -1.2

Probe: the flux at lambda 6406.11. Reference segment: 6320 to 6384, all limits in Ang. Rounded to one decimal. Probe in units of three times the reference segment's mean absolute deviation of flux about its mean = 15.6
